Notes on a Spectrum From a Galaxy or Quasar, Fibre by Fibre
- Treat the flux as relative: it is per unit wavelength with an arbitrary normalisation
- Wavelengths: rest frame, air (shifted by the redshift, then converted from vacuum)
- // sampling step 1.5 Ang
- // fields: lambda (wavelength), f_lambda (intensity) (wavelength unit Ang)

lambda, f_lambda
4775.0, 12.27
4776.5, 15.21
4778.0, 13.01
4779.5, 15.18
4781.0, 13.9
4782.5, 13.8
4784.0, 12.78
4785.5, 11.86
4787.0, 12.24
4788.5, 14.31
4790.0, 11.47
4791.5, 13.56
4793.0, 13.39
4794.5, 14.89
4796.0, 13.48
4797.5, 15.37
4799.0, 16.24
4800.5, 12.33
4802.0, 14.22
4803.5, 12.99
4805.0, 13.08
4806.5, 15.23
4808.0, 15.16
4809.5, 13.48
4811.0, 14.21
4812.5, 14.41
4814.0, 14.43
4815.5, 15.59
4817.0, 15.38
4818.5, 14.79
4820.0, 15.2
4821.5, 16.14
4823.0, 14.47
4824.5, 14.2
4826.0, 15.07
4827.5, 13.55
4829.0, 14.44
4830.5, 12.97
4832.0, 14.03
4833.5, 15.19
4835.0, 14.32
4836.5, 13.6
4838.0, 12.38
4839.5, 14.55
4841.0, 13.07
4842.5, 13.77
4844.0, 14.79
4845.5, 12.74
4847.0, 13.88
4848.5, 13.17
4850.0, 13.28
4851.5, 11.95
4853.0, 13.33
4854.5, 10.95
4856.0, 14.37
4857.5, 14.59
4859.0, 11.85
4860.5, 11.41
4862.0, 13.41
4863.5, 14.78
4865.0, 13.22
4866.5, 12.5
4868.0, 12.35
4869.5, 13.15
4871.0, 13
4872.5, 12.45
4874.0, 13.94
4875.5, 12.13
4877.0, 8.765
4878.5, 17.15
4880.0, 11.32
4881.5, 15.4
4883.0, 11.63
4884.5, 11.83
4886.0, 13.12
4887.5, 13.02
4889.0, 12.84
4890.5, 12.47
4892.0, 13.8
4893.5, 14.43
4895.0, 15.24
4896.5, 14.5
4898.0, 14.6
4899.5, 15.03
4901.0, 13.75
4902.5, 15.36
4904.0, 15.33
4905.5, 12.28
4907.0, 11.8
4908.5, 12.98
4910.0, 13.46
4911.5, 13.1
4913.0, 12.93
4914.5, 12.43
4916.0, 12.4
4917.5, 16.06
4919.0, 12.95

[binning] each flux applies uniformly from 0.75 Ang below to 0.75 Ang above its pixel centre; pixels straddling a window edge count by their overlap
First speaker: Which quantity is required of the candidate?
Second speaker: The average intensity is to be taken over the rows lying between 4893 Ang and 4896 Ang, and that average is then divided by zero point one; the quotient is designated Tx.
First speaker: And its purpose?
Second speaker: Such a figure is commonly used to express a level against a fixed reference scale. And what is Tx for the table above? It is 148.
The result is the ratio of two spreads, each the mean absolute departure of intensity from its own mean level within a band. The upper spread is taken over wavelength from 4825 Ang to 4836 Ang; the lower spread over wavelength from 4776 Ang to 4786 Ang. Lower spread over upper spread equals 1.6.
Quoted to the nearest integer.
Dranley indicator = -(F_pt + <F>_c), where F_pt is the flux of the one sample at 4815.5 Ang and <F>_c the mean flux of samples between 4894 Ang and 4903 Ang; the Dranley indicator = -30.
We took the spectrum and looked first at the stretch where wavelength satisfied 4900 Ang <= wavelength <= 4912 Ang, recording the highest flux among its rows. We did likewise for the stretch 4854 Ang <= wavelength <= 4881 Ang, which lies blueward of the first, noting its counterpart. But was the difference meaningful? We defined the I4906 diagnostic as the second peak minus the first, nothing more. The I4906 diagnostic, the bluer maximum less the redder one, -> 1.8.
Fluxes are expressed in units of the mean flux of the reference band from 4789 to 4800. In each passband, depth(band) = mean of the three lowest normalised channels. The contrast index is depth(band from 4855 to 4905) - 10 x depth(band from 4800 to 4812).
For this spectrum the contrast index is -8.4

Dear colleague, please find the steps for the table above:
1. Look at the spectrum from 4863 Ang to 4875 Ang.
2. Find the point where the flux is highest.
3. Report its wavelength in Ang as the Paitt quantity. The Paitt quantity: 4863.5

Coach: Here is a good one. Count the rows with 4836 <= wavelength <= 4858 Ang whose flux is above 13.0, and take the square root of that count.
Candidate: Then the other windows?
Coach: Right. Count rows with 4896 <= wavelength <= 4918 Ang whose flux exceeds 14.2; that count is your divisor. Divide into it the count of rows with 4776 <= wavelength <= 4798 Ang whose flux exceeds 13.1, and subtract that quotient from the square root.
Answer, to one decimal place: 1.6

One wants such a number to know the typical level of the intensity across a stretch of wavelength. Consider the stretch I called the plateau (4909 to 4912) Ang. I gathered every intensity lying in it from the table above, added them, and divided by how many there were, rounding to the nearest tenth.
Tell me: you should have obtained 13.3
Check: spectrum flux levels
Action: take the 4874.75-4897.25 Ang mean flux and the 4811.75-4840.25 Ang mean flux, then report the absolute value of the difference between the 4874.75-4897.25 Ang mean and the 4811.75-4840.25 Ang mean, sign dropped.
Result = 1.3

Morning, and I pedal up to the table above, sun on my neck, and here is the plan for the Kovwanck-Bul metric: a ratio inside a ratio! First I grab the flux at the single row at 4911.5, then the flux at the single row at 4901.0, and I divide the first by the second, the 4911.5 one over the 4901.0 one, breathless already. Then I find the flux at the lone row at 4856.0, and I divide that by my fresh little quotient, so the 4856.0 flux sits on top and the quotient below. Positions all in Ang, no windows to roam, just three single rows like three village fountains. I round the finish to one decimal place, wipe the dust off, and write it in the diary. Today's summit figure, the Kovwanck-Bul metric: 15.1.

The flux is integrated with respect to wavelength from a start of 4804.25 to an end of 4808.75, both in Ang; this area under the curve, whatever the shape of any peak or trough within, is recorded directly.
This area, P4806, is 65.2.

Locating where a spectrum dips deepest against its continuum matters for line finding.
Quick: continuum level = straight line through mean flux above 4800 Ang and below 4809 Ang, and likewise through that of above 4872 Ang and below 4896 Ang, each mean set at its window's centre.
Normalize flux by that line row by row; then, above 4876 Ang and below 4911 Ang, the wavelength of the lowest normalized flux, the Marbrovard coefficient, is 4877.0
